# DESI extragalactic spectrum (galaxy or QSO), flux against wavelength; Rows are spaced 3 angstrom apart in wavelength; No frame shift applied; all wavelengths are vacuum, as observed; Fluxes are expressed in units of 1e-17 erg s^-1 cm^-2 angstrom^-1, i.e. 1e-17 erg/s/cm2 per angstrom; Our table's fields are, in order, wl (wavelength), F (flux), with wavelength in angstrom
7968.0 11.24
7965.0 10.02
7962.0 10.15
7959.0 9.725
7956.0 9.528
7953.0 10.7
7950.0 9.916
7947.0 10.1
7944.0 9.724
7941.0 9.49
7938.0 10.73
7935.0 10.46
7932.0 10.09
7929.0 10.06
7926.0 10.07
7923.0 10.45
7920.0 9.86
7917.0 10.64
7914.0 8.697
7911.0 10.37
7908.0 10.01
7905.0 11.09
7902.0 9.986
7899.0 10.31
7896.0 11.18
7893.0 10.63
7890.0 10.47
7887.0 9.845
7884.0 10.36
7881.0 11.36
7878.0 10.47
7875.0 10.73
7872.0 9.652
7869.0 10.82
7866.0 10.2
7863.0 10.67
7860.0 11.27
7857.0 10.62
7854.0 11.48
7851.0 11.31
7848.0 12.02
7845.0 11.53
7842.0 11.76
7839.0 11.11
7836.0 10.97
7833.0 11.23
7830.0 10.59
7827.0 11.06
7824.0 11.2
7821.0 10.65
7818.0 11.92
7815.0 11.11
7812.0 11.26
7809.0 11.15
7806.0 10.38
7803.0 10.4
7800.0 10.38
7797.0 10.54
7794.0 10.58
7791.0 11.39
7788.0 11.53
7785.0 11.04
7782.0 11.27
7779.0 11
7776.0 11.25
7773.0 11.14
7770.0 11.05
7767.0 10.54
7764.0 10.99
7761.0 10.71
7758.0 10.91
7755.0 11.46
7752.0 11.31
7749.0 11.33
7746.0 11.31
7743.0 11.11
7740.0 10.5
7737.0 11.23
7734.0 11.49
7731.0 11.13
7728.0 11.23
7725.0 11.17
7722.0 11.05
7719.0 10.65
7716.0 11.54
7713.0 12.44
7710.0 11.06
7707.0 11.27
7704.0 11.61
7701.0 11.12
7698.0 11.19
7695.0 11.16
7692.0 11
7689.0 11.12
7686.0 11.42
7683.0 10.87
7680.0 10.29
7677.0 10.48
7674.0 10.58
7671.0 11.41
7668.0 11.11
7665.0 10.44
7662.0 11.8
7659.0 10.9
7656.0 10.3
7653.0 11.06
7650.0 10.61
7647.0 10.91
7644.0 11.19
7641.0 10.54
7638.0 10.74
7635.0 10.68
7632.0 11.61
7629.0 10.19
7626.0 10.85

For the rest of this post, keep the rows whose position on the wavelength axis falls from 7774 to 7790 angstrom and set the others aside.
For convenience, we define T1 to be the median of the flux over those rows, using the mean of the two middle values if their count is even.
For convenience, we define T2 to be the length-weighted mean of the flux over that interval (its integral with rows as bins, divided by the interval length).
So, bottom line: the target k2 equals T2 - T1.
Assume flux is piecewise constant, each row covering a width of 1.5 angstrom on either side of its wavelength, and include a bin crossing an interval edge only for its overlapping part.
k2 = -0.03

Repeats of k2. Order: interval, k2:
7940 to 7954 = 0.06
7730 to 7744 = -0.04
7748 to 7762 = -0.16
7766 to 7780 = -0.04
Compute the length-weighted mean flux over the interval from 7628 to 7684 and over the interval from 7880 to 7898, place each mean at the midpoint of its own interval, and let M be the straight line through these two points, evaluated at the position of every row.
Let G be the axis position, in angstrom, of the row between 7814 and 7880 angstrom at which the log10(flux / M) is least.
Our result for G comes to 7872.0 angstrom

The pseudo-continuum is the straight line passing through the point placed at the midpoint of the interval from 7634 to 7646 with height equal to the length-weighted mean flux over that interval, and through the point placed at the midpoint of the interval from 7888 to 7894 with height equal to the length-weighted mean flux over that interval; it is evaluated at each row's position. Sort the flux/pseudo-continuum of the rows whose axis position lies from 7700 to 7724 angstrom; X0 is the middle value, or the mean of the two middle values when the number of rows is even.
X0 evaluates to 1.04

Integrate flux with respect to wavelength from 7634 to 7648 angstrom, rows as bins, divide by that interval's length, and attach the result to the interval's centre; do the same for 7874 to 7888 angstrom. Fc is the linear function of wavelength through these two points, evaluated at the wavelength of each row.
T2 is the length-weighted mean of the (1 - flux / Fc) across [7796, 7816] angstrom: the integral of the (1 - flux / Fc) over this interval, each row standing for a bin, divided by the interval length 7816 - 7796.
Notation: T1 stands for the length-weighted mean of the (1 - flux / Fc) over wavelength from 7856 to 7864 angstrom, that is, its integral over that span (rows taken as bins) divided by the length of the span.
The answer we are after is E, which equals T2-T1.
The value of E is 0.02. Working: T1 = -0.027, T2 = -0.01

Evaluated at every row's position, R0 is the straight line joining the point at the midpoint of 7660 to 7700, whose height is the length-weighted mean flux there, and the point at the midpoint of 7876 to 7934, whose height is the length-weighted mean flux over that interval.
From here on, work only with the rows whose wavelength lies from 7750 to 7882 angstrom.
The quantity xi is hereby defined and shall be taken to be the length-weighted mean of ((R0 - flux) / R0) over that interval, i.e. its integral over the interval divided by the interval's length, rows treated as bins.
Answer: -0.039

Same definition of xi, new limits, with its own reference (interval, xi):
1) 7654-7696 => 0.008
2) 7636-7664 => 0.018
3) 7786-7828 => -0.034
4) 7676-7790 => -0.028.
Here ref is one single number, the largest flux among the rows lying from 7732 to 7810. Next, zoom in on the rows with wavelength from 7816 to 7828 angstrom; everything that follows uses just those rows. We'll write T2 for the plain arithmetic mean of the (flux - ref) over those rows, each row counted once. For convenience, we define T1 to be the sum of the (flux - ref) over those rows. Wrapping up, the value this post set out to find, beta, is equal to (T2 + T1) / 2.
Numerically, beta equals -0.8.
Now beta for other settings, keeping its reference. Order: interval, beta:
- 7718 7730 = -1.3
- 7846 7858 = -0.4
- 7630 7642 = -1.6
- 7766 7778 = -1.3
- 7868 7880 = -2.8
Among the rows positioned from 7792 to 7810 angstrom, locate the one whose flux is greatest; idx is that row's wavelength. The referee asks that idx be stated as 7809.0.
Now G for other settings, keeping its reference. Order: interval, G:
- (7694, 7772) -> 7740.0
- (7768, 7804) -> 7800.0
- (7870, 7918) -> 7914.0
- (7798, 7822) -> 7800.0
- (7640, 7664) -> 7656.0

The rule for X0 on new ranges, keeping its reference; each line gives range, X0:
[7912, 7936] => 0.97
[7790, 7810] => 0.99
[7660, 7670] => 1.03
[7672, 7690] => 1.00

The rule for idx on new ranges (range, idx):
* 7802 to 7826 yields 7818.0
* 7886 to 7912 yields 7896.0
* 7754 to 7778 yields 7755.0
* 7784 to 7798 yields 7788.0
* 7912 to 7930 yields 7917.0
